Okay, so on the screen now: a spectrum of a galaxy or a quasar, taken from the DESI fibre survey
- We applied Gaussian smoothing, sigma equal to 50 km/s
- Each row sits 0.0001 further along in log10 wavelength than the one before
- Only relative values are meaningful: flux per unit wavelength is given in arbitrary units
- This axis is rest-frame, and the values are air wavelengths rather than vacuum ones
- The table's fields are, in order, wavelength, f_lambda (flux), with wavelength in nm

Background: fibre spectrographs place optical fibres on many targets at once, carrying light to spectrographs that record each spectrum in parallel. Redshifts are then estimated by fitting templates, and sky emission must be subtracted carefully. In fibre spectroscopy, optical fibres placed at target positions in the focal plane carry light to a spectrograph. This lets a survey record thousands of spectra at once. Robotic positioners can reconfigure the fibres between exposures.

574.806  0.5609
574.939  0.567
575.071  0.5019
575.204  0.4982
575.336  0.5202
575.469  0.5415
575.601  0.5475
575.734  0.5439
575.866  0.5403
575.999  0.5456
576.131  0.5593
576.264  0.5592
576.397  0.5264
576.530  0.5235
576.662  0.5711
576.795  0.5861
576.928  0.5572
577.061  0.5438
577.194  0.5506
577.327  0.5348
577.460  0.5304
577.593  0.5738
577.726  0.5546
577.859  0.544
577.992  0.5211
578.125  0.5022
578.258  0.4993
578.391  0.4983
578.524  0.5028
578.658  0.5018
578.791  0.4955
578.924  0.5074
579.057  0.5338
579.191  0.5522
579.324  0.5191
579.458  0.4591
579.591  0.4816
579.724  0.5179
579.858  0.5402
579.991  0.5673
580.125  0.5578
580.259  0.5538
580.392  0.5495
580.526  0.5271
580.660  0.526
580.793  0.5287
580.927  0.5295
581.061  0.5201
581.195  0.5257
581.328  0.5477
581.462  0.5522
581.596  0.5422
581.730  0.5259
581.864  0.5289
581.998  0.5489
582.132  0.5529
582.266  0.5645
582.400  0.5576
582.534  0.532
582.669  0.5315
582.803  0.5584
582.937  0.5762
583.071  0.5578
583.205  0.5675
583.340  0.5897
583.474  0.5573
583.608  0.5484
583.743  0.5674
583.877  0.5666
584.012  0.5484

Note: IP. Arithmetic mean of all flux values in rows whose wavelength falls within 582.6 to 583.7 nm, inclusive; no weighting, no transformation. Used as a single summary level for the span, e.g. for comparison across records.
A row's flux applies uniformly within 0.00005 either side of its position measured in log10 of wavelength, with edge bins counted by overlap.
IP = 0.561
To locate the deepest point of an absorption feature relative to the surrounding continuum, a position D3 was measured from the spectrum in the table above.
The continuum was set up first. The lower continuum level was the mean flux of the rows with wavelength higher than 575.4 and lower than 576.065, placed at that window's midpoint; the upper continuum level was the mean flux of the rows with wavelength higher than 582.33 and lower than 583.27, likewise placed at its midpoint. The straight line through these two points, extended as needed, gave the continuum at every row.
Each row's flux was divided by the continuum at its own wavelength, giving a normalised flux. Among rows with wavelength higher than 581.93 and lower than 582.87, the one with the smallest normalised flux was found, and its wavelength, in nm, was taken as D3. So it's 582.669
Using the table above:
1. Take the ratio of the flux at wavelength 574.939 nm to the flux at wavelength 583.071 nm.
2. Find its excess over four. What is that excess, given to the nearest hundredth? -2.98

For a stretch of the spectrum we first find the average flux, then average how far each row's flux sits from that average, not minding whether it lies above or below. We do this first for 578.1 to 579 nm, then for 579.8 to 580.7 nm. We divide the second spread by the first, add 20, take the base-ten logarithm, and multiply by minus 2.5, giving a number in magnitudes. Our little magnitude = -3.47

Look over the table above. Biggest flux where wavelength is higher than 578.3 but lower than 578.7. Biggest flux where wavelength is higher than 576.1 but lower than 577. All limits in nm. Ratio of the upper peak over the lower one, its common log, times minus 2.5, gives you 0.17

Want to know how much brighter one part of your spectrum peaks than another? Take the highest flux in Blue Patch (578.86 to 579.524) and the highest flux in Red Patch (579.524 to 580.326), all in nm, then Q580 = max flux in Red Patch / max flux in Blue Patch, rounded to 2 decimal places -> 1.03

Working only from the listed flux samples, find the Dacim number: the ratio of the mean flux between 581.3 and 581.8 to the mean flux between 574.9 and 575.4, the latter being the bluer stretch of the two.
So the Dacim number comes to 1.04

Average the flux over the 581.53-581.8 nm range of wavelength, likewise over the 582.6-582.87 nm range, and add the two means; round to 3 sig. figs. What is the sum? 1.08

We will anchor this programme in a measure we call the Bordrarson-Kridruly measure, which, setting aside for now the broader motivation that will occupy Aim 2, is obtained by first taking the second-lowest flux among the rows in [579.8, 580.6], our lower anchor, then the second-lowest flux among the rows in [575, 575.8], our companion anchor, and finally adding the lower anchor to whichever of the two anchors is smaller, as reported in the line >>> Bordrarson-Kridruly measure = 1.04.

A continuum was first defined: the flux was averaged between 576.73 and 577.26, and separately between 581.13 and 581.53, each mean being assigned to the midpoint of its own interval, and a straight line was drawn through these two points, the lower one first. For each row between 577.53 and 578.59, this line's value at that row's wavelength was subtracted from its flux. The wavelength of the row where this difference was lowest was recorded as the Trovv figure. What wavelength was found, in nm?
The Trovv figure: 578.391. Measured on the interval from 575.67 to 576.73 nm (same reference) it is 576.530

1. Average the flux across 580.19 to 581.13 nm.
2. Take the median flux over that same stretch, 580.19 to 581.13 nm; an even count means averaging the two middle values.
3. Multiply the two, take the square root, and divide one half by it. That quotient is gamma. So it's 0.94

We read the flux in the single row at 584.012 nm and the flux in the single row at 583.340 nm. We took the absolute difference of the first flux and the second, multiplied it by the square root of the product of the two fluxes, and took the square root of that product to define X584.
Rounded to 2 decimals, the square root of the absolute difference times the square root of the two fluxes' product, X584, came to 0.15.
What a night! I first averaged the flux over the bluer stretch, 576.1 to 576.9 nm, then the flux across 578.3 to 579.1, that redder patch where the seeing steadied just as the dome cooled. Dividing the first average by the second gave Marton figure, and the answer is 1.09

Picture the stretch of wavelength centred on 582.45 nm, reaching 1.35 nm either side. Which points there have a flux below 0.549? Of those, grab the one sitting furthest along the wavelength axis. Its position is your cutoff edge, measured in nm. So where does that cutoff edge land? 583.608 nm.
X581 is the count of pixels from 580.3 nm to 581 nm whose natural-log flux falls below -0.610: 4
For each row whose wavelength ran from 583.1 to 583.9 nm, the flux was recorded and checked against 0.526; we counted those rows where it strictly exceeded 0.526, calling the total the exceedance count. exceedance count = 6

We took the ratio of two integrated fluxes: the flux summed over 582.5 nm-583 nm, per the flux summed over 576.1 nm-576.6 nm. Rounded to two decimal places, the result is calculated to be 1.01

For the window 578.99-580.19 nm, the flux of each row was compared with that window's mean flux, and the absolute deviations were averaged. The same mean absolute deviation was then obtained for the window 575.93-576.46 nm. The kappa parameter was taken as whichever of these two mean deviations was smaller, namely 0.012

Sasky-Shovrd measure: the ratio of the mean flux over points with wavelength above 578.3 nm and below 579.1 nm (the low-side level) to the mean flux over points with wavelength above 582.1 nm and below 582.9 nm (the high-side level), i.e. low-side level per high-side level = 0.92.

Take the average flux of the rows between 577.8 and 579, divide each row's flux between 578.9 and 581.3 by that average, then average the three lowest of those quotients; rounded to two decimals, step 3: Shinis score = 0.95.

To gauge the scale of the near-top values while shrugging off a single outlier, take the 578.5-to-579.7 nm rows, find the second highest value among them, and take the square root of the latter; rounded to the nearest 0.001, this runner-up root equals 0.731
